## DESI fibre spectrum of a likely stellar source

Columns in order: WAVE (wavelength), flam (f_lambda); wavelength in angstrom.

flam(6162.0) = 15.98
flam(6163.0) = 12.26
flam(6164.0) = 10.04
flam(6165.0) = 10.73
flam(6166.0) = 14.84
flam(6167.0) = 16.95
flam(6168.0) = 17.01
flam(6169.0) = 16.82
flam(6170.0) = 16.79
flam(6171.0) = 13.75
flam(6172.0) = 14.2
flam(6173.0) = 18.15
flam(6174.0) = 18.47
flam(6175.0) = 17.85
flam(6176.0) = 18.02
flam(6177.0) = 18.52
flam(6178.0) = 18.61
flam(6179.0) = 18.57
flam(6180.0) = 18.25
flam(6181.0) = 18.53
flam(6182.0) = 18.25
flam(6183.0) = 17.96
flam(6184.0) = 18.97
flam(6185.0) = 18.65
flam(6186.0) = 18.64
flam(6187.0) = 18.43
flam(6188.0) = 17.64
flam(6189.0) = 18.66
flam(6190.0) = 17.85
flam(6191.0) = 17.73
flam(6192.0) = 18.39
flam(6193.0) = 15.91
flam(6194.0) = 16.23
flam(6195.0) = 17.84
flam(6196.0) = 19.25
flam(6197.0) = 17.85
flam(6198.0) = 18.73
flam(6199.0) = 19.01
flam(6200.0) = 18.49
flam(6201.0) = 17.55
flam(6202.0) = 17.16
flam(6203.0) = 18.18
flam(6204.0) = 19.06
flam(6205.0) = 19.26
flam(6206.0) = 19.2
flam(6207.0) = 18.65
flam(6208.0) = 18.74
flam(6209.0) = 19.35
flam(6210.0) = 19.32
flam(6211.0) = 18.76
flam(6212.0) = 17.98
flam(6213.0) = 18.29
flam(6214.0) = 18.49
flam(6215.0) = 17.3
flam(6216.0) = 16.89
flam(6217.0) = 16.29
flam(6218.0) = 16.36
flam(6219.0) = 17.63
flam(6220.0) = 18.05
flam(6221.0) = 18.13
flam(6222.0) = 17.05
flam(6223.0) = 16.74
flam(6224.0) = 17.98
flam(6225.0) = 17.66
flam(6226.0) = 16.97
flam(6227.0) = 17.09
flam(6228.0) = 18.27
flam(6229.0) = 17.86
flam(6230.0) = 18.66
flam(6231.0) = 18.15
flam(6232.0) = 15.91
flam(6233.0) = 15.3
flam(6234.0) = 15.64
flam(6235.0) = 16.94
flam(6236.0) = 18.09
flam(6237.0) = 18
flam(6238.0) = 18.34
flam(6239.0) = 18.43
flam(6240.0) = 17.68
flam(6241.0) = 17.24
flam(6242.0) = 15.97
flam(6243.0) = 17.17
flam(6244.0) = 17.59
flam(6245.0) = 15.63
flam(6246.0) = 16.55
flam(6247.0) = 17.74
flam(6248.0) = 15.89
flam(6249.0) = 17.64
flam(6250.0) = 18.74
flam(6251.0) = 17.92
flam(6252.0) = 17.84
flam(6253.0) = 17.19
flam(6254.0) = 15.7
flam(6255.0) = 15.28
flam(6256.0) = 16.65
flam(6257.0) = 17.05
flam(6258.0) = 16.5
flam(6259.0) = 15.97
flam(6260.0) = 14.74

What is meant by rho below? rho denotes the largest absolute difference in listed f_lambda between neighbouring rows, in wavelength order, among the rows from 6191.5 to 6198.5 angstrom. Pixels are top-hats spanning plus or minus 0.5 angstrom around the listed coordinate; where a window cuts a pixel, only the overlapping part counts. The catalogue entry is 2.5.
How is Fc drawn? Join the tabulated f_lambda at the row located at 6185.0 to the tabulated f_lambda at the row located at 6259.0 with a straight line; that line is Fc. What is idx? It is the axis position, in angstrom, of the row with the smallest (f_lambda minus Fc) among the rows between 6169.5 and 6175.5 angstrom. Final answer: 6171.0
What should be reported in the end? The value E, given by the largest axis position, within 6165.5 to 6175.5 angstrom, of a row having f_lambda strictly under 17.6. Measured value 6172.0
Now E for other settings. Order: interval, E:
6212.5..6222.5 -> 6222.0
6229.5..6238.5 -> 6235.0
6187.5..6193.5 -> 6193.0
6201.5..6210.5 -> 6202.0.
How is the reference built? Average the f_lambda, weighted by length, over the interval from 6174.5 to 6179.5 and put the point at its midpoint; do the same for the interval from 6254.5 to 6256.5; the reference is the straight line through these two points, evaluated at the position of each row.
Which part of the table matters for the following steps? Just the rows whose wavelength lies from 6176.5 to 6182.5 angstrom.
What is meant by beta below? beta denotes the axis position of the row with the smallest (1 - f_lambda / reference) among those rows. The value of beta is 6181.0 angstrom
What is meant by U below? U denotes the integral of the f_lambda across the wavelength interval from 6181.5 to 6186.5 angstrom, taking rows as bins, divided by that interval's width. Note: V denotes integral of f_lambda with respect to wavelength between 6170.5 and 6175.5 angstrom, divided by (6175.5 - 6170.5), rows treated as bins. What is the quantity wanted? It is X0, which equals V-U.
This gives -2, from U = 18.5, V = 16.5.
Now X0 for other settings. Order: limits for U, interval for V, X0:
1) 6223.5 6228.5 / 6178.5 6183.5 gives 1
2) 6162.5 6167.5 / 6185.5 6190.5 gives 5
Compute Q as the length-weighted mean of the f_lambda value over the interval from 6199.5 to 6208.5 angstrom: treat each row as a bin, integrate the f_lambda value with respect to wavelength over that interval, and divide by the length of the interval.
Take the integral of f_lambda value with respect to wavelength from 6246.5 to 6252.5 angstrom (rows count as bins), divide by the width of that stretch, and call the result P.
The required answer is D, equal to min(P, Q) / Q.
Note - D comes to 0.95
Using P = 17.63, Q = 18.5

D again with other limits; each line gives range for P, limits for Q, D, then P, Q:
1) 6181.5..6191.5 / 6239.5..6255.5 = 1.00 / 18.28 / 17.0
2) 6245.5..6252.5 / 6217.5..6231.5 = 0.99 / 17.47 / 17.6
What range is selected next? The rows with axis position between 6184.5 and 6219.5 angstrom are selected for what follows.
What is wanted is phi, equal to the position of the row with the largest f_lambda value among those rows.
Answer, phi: 6209.0 angstrom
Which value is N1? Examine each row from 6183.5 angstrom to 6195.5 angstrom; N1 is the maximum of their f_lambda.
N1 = 18.97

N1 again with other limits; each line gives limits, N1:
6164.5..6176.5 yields 18.47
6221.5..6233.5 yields 18.66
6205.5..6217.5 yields 19.35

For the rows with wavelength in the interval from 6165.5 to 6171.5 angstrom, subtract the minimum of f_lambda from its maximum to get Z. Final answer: 3.26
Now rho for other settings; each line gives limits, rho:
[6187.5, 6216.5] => 2.5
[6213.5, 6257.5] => 2.2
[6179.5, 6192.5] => 1.0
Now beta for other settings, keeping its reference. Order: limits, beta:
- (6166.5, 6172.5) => 6168.0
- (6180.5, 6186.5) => 6184.0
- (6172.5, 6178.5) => 6178.0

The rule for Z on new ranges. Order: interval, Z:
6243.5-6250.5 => 3.11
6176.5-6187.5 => 1.01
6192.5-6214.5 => 3.44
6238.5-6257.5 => 3.46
